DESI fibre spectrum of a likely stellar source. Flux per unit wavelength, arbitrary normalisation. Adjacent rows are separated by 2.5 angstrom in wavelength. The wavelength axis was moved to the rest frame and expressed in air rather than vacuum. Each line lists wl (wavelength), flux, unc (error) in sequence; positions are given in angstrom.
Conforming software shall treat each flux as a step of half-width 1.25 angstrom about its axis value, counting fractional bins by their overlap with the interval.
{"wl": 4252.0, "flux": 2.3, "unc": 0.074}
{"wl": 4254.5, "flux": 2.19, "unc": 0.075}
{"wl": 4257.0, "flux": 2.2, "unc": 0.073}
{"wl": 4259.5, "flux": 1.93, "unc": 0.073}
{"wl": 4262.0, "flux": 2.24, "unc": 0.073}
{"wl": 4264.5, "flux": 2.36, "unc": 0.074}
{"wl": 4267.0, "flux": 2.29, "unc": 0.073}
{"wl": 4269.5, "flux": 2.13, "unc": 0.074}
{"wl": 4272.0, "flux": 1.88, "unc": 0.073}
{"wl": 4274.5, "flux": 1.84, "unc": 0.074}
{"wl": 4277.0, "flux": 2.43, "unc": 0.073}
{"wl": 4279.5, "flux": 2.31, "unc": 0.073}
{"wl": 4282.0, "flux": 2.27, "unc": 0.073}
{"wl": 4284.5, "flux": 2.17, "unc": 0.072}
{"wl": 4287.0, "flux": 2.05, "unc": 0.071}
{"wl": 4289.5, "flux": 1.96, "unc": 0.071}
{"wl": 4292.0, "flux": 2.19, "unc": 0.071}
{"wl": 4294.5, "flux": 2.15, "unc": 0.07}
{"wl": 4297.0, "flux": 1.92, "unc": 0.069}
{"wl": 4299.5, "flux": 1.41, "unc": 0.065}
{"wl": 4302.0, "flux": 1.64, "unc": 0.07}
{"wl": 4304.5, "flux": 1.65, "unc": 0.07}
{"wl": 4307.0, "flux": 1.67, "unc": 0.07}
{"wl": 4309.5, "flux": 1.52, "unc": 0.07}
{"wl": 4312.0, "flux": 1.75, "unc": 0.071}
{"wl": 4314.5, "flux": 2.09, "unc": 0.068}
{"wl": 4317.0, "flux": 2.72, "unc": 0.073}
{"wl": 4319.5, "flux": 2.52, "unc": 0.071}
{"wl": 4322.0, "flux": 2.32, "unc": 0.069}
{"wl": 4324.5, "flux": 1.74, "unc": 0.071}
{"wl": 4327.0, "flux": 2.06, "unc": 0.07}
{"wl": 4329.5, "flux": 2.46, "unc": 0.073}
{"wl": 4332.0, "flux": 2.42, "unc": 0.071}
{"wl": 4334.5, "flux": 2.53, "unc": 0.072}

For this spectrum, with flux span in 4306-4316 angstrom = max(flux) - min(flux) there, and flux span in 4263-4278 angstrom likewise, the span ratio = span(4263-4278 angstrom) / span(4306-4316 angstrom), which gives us 1.0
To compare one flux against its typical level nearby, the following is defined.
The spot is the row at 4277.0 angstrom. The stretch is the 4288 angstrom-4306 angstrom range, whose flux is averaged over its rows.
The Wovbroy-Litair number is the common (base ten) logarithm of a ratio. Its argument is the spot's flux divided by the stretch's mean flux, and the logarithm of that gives 0.119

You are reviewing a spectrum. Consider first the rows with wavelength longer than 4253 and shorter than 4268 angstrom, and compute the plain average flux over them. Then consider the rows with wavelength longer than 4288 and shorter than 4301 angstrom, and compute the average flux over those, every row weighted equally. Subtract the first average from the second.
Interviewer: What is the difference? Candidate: -0.28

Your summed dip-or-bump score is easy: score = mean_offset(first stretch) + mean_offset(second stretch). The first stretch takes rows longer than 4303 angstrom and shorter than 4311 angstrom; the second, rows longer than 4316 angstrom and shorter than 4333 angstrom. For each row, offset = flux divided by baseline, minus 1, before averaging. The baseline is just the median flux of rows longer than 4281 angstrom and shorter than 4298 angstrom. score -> -0.17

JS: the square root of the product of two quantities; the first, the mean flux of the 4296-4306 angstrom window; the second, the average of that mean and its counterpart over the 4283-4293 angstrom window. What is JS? 1.76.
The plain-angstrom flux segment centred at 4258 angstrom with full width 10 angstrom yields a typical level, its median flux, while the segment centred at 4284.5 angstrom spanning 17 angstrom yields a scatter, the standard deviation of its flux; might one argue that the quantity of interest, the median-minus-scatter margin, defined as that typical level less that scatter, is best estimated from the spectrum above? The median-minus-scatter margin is 2.0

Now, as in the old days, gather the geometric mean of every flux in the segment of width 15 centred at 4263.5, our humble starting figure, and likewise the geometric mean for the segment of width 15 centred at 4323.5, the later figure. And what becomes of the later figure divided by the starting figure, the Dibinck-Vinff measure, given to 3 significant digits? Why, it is 1.04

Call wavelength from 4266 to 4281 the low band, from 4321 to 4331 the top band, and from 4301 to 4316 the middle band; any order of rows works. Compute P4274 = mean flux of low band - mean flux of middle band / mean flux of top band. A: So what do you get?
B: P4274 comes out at 1.34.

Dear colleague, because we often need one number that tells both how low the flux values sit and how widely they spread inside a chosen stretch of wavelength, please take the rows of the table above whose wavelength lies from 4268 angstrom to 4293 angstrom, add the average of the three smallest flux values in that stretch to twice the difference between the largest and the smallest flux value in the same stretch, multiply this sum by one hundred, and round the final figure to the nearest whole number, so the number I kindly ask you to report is 307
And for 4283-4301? 332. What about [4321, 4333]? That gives 348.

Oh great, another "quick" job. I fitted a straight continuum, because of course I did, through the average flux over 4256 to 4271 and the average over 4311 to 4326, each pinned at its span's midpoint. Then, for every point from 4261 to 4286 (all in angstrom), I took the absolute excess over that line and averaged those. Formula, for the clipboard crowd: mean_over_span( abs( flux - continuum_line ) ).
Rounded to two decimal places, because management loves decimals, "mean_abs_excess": 0.15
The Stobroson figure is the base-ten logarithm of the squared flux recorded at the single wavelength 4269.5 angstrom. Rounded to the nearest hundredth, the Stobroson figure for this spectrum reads 0.66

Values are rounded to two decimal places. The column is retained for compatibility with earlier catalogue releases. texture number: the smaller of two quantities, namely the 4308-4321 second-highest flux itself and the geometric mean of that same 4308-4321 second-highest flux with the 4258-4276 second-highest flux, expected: 2.40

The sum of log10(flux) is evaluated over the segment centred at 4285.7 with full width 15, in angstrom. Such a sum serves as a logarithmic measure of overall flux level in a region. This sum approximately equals 2.0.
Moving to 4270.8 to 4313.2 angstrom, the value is 4.8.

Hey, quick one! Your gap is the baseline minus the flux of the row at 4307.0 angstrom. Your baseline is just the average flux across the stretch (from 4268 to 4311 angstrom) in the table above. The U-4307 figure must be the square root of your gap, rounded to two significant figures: 0.53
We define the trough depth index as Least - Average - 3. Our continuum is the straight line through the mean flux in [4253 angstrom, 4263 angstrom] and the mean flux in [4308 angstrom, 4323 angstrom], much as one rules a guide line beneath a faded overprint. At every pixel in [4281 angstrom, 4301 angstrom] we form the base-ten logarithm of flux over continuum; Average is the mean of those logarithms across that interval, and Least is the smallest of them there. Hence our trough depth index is -3.15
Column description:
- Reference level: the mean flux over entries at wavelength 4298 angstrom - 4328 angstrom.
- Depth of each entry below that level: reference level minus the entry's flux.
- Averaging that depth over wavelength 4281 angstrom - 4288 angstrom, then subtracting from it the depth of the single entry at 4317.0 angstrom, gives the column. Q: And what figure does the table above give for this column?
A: 0.56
